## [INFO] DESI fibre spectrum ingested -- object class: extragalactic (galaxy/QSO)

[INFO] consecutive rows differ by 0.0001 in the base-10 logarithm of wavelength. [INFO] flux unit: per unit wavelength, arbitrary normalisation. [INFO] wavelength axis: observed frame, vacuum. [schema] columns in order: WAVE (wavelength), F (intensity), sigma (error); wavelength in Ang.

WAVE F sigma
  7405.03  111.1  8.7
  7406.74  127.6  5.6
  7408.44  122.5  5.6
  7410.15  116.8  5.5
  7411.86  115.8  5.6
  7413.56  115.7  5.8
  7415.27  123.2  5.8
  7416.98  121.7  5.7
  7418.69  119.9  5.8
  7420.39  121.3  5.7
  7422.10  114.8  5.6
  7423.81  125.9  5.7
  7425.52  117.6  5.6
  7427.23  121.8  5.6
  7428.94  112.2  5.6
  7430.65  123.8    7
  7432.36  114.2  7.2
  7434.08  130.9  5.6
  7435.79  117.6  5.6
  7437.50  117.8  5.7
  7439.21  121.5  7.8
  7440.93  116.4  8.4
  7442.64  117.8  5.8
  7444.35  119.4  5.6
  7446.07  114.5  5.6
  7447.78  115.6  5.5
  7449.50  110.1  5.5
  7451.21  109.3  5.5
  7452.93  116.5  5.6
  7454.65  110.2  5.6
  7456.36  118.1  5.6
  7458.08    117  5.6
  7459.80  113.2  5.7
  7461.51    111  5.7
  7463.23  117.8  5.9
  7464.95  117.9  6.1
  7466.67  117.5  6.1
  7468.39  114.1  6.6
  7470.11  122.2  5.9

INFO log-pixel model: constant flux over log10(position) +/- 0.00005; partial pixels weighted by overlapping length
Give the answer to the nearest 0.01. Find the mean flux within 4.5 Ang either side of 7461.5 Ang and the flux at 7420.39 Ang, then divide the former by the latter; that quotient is 0.95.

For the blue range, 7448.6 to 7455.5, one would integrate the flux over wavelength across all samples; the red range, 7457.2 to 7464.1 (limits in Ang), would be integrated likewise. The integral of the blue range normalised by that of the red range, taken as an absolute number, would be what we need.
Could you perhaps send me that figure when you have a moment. 0.97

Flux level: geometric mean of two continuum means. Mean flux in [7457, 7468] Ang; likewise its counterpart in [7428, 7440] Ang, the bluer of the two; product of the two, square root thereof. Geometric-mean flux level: 117.7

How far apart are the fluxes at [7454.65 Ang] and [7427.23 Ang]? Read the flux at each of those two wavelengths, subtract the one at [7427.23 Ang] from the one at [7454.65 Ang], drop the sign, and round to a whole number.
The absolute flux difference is 12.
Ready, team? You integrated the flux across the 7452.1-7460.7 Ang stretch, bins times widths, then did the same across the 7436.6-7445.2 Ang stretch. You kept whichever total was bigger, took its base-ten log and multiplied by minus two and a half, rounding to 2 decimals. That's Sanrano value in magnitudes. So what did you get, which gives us -7.52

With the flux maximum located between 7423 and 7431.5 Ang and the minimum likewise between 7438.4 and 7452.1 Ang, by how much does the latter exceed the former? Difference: -16.6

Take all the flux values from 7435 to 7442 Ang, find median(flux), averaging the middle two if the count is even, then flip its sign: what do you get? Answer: -118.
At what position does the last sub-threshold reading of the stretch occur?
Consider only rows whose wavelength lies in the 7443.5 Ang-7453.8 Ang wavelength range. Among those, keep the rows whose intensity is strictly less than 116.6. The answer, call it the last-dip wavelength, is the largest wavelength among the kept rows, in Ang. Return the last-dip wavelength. 7452.93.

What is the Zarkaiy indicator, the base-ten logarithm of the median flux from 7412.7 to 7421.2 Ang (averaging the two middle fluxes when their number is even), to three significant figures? 2.08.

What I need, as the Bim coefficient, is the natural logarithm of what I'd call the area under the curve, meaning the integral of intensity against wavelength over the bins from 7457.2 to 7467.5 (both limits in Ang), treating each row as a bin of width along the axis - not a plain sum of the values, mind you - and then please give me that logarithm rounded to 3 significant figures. 7.08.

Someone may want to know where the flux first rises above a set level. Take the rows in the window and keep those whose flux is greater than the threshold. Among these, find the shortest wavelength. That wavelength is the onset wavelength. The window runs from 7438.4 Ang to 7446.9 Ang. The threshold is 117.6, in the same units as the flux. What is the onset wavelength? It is 7439.21 Ang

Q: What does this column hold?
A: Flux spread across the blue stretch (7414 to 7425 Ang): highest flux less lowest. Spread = 11.1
